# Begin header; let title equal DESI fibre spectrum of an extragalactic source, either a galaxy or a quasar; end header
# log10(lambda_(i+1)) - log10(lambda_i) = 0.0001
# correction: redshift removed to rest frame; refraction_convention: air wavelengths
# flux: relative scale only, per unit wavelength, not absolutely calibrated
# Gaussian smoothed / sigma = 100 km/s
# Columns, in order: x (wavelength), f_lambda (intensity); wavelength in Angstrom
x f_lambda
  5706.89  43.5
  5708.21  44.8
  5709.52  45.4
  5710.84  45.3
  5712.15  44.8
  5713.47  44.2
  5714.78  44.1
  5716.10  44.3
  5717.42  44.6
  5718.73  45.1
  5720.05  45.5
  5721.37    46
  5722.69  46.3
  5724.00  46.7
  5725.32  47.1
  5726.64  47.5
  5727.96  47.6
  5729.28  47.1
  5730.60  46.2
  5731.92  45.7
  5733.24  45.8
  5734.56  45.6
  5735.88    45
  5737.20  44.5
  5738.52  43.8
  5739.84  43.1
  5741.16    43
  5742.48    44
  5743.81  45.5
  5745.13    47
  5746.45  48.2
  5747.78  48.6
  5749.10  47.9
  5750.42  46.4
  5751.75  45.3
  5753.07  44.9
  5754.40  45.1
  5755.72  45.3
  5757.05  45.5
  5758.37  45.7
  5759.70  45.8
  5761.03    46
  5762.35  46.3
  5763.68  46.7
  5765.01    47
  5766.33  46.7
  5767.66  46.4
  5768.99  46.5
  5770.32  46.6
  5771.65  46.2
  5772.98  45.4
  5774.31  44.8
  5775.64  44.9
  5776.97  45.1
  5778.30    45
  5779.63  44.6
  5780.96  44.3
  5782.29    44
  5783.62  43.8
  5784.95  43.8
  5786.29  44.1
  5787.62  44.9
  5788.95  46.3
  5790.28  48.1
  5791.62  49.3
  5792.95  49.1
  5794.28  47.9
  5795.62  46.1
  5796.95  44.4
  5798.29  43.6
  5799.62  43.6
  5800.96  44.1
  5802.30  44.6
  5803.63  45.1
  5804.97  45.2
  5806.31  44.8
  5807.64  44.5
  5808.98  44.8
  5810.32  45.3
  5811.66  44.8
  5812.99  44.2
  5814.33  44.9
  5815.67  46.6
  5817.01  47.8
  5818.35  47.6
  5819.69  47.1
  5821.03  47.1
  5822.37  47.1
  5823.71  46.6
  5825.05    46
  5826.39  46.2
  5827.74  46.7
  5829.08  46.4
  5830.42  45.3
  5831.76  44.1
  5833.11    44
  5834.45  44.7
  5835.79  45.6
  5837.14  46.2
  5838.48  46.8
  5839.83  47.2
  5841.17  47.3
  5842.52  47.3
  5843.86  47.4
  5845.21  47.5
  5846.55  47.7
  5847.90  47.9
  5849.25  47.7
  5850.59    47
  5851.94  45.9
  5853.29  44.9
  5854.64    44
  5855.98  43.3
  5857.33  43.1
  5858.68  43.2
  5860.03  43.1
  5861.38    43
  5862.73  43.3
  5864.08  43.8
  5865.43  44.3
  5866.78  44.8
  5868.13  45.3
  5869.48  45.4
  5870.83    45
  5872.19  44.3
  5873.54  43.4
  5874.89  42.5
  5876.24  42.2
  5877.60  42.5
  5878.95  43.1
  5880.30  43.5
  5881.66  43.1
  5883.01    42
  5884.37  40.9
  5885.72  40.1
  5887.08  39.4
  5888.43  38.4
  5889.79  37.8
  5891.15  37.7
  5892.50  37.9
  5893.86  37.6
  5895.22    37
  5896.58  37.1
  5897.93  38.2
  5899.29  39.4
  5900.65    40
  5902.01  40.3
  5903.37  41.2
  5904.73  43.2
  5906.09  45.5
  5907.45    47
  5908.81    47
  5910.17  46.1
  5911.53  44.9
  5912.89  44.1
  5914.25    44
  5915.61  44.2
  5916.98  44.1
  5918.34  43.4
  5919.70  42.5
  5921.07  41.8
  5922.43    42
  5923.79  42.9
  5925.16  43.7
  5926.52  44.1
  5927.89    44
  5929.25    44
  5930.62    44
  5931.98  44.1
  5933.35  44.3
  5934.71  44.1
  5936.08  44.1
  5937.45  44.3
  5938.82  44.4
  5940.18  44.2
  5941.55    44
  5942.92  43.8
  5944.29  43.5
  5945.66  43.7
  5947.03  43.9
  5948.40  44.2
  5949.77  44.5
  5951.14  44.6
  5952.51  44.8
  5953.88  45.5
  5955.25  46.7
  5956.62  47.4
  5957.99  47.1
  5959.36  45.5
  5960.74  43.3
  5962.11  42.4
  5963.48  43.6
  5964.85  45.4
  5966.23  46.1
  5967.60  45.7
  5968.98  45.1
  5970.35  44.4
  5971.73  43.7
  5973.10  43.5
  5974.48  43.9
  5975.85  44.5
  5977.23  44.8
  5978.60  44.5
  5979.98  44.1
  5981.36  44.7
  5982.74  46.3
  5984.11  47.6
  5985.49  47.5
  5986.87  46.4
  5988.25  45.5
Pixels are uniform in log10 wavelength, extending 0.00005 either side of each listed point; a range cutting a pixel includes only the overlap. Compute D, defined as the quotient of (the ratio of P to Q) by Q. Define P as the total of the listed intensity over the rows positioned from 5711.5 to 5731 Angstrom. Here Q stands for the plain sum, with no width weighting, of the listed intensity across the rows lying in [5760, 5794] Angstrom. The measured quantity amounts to 0.0005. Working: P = 687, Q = 1146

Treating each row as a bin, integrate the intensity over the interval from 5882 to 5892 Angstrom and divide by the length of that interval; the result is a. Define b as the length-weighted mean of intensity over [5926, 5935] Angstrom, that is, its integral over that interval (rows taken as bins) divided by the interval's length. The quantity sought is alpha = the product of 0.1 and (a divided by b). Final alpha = 0.090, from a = 39.6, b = 44.1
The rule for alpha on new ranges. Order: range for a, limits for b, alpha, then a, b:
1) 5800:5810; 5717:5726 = 0.097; 44.7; 46.0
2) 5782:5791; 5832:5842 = 0.098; 45.1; 45.9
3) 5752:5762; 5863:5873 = 0.102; 45.5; 44.6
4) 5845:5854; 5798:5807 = 0.105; 46.9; 44.5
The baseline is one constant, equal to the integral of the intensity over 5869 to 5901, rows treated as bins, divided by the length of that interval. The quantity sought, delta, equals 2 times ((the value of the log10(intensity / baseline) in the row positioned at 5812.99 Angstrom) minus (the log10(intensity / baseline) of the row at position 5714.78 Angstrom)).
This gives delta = 0.002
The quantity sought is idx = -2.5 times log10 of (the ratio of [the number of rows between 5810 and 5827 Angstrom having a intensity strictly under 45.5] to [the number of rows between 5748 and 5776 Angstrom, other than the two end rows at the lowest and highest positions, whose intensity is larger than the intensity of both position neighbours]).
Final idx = -0.75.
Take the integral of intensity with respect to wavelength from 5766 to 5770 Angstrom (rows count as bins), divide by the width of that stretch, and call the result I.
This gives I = 46.5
